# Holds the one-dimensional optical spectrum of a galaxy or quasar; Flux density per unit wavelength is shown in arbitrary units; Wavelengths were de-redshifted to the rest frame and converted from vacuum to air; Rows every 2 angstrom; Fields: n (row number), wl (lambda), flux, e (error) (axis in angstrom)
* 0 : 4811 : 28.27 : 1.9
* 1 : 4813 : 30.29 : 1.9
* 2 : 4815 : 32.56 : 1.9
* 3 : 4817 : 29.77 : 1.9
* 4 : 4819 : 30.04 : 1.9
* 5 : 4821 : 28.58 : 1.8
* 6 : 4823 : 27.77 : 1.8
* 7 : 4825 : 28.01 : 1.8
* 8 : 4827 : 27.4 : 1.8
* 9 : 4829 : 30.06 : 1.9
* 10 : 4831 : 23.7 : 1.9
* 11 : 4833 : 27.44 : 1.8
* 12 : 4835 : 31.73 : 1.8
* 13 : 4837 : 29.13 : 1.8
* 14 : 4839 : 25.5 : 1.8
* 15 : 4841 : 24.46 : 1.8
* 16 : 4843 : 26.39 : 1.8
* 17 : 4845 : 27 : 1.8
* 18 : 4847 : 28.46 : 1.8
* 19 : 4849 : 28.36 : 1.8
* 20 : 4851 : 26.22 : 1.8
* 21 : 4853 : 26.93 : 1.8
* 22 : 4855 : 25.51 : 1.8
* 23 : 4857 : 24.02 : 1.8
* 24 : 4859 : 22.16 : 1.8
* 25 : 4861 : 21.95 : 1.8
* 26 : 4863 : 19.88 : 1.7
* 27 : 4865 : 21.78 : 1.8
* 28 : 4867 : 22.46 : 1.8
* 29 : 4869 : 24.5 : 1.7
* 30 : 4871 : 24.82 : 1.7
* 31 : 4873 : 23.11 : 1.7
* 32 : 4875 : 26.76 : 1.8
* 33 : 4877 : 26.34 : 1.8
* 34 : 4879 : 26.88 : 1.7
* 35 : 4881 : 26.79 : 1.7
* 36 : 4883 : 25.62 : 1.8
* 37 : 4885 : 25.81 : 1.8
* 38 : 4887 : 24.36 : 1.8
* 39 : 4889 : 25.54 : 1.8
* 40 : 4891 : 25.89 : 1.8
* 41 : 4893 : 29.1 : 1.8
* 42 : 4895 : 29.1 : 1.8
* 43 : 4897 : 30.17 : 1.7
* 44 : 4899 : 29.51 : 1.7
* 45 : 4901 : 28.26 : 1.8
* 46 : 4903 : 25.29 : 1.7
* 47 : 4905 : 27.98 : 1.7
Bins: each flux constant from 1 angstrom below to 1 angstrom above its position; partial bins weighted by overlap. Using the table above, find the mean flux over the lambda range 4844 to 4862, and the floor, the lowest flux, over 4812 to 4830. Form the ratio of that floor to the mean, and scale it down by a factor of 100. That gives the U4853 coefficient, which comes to 0.0107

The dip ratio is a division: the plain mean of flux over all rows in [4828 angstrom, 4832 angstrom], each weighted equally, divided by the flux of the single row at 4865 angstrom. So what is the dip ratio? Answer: 1.23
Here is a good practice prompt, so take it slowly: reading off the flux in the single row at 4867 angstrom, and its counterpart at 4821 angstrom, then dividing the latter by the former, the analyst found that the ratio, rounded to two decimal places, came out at 1.27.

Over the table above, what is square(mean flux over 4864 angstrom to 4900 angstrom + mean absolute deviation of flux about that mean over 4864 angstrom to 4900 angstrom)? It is 776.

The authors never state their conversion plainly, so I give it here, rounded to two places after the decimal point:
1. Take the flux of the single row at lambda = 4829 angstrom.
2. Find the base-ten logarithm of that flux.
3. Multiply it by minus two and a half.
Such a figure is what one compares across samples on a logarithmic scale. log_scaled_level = -3.69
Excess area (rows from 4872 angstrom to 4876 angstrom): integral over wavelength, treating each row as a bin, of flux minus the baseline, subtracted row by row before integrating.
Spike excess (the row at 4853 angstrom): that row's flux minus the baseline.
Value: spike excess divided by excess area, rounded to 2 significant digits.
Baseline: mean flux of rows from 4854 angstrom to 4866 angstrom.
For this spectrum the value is 0.46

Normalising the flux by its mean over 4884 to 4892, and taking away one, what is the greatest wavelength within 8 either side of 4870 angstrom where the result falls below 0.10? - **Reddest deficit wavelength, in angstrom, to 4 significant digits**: 4877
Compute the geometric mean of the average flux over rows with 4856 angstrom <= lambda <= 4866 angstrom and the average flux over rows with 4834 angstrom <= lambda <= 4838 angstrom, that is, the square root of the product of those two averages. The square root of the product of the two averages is 25.8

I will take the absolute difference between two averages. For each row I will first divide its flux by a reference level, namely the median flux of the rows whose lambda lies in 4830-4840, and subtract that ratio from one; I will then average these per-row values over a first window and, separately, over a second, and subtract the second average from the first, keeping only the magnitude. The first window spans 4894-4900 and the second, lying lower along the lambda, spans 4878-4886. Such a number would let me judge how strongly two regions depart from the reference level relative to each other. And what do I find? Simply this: 0.12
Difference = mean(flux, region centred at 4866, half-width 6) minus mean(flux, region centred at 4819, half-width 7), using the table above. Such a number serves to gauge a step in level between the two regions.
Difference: -7.0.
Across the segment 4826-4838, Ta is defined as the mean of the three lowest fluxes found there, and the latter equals 26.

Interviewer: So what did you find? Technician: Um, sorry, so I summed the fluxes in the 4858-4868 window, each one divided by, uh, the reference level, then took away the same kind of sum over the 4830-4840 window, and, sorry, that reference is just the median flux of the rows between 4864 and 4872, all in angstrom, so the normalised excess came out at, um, -1.2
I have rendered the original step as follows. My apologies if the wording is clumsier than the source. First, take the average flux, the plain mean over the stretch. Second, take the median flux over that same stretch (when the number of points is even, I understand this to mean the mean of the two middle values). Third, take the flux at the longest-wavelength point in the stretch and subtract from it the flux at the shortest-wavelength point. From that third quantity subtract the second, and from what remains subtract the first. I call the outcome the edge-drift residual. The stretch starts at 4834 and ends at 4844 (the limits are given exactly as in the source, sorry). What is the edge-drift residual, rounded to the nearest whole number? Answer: -59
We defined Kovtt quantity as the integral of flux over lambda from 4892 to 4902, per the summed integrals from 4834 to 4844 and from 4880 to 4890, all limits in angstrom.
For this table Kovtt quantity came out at 0.551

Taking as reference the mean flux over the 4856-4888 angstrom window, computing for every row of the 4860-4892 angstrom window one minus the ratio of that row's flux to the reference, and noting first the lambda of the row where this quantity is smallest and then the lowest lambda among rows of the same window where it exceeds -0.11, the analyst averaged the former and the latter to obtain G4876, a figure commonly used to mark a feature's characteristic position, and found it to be 4870 angstrom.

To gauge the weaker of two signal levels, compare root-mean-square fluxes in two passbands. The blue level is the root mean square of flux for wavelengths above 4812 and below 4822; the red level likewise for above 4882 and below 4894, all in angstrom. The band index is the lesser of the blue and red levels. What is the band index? 26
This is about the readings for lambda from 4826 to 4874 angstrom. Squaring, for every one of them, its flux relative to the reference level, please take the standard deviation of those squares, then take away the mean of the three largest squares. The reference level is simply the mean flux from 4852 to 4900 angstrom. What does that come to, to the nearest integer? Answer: -21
